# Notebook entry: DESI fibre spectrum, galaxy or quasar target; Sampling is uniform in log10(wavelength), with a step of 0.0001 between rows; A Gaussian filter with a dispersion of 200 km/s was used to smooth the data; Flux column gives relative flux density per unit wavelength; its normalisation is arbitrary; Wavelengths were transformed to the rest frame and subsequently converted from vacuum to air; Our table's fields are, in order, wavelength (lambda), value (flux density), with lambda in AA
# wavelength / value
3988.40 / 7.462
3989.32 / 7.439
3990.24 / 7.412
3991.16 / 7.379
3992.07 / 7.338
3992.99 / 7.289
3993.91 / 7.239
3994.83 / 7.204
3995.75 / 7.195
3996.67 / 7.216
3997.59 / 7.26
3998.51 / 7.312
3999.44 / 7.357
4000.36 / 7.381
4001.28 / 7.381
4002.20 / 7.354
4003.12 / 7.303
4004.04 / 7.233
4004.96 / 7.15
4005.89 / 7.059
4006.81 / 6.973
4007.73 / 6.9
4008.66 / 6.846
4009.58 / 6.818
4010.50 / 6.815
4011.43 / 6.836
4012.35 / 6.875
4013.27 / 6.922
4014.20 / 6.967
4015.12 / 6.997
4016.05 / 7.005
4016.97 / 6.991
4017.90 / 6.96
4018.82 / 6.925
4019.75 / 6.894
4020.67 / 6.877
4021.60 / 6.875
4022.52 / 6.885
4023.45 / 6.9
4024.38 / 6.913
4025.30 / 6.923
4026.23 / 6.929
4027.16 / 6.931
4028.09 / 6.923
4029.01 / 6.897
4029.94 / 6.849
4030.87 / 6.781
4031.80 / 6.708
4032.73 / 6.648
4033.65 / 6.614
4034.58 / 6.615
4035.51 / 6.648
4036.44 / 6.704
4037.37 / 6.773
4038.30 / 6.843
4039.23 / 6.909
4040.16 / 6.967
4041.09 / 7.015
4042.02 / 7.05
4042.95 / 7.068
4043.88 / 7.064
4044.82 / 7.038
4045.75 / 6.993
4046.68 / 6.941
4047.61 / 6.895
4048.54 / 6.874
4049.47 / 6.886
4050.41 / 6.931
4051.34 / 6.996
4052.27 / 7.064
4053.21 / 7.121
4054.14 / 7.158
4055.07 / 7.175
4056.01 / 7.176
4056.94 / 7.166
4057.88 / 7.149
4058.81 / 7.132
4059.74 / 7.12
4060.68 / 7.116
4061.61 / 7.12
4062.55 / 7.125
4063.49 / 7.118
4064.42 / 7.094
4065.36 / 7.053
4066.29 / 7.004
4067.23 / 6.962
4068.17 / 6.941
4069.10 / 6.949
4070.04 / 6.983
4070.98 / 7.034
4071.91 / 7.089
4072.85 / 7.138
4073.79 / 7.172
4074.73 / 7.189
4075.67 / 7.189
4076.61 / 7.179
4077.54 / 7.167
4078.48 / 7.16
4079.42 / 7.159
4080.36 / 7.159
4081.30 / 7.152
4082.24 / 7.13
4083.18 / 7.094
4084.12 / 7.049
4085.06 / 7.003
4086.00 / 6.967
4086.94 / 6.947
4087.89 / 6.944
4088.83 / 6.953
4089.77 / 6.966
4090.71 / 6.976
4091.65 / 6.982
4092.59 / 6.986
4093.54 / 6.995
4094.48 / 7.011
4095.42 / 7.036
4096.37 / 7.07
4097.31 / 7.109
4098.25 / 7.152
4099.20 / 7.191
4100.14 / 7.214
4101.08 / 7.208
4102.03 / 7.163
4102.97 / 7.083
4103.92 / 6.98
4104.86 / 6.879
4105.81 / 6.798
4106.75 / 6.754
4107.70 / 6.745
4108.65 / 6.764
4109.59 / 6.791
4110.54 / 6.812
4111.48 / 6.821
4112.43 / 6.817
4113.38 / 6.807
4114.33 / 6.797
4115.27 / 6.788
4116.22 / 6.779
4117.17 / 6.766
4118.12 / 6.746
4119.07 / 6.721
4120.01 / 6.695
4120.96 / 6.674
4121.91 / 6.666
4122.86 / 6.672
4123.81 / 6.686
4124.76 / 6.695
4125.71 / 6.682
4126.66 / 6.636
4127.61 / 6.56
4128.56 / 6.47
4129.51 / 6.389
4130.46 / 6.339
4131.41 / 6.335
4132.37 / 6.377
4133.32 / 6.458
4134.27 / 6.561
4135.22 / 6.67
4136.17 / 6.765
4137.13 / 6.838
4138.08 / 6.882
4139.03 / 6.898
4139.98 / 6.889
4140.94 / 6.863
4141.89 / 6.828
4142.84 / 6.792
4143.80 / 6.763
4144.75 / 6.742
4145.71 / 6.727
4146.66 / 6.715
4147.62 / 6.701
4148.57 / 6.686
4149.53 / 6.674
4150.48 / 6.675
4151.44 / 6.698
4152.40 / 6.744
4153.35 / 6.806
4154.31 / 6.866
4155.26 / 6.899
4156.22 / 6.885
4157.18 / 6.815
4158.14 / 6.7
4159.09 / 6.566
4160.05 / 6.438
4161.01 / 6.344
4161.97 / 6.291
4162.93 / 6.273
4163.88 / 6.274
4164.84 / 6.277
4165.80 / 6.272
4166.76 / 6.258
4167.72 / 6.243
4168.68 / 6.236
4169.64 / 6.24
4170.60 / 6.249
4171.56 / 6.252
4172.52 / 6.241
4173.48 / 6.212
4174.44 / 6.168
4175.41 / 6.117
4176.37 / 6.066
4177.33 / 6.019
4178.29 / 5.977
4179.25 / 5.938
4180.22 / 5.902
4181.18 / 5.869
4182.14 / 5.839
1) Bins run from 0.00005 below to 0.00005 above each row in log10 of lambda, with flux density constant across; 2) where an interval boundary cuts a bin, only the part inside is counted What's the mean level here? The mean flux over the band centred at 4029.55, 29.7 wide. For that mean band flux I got 6.88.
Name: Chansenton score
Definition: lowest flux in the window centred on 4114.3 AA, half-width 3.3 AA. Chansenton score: 6.766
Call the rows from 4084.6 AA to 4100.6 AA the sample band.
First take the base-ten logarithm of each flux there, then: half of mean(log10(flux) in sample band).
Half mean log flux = 0.4234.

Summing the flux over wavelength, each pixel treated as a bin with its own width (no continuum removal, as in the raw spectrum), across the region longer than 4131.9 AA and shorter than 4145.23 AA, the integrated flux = 89.9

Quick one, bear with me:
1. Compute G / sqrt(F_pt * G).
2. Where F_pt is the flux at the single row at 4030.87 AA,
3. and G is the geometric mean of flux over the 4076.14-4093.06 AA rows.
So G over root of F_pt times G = 1.02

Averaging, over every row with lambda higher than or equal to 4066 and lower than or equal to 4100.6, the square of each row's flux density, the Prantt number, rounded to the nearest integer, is 50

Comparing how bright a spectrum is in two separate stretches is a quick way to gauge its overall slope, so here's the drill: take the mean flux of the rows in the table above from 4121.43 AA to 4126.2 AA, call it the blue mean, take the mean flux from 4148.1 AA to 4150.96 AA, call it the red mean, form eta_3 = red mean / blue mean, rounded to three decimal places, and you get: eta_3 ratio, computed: 1.000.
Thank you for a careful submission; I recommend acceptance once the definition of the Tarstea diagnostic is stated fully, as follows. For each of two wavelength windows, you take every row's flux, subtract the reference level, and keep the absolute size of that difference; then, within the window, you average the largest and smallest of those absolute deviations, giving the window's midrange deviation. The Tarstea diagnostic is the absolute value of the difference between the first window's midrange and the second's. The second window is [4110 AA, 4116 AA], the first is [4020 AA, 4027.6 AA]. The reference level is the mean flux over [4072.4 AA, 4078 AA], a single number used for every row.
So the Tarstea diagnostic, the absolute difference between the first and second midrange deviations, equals 0.10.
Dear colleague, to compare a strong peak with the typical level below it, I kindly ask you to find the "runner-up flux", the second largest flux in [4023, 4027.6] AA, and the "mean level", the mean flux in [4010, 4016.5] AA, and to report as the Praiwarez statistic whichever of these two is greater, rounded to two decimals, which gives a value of 6.93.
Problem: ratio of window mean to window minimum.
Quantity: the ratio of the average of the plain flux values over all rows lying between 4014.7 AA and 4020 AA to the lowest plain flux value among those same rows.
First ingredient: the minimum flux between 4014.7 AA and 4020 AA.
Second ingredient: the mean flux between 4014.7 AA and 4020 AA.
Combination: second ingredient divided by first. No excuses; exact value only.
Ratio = 1.01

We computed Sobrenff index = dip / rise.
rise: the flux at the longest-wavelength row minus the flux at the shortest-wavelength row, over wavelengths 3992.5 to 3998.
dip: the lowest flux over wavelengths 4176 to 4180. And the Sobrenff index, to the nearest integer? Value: -205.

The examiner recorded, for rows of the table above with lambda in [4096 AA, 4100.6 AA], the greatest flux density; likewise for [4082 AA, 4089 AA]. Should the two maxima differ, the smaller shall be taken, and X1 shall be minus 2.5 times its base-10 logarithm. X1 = -2.13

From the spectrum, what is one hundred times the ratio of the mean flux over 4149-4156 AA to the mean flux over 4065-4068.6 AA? 97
